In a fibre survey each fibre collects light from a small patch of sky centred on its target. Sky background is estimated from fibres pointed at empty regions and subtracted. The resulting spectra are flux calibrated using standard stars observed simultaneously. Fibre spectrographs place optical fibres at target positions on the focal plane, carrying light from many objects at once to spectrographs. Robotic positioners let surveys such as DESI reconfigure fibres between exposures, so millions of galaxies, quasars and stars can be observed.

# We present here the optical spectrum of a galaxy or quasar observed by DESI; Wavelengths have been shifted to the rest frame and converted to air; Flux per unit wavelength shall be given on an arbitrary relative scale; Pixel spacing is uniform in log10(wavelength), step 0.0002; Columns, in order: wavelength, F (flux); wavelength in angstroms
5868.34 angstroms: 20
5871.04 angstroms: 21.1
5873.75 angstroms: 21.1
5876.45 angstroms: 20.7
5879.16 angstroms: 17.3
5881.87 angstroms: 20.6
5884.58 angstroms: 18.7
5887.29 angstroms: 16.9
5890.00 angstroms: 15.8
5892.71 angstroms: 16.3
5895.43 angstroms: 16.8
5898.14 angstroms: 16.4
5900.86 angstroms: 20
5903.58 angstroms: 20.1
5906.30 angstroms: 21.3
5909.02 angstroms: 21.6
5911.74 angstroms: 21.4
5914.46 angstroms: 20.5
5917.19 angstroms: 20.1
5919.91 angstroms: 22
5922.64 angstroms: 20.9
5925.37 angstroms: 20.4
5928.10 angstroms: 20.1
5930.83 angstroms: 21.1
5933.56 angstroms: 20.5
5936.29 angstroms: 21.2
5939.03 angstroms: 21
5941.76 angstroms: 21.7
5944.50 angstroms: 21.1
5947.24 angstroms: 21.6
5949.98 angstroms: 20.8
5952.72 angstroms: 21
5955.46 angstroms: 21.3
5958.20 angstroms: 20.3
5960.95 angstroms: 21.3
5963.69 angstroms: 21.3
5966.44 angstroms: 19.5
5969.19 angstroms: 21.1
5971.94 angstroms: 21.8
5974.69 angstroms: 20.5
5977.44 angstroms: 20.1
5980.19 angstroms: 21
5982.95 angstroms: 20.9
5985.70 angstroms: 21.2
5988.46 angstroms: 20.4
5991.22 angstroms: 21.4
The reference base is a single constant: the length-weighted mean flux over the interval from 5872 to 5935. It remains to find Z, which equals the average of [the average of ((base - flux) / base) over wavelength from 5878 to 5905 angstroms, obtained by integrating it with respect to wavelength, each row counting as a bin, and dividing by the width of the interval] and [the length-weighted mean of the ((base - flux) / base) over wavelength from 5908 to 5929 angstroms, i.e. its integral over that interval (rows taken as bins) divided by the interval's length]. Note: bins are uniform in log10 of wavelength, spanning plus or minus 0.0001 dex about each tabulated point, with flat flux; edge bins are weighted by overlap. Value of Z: 0.011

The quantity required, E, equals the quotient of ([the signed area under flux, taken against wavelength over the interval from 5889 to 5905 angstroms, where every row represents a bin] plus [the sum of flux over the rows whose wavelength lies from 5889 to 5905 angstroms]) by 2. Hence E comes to 194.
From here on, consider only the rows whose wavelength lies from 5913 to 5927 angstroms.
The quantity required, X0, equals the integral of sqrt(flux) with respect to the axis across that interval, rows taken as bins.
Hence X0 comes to 64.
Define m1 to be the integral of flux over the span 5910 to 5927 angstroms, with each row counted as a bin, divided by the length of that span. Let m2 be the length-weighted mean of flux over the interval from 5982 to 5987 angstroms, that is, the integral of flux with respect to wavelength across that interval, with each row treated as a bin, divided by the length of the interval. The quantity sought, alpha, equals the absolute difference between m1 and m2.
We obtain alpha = 0.2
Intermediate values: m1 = 20.9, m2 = 21.1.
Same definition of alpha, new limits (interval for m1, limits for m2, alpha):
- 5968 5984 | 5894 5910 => 1.6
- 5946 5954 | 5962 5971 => 0.4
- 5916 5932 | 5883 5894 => 3.8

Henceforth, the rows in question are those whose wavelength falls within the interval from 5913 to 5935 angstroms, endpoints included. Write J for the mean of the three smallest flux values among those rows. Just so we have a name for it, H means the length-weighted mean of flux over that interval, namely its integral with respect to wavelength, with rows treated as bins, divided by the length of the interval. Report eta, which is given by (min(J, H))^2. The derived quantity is 408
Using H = 20.71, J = 20.2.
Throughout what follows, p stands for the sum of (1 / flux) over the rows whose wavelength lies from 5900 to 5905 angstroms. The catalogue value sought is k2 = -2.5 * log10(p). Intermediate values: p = 0.10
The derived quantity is 2.5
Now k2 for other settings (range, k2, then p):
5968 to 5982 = 1.6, 0.24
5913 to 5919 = 2.5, 0.10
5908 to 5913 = 2.6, 0.09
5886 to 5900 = 1.3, 0.30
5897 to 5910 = 1.5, 0.25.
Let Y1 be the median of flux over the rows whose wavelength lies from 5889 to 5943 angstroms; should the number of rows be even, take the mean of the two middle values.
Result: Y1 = 20.5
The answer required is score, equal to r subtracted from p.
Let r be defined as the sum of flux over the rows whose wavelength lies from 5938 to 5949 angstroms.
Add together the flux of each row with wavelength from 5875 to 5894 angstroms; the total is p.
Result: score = 41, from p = 126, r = 85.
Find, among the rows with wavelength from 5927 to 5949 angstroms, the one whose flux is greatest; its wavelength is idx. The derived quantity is 5941.76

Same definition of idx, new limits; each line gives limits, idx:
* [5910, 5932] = 5919.91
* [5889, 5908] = 5906.30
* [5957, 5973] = 5971.94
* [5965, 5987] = 5971.94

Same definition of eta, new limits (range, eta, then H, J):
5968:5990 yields 413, 20.88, 20.3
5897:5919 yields 355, 20.25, 18.8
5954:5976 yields 404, 20.89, 20.1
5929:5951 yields 431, 21.11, 20.8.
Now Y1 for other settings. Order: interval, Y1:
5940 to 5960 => 21.1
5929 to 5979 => 21.1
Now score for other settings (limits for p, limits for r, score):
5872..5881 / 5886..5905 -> -63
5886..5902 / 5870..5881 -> 22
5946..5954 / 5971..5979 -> 1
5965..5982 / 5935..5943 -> 60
